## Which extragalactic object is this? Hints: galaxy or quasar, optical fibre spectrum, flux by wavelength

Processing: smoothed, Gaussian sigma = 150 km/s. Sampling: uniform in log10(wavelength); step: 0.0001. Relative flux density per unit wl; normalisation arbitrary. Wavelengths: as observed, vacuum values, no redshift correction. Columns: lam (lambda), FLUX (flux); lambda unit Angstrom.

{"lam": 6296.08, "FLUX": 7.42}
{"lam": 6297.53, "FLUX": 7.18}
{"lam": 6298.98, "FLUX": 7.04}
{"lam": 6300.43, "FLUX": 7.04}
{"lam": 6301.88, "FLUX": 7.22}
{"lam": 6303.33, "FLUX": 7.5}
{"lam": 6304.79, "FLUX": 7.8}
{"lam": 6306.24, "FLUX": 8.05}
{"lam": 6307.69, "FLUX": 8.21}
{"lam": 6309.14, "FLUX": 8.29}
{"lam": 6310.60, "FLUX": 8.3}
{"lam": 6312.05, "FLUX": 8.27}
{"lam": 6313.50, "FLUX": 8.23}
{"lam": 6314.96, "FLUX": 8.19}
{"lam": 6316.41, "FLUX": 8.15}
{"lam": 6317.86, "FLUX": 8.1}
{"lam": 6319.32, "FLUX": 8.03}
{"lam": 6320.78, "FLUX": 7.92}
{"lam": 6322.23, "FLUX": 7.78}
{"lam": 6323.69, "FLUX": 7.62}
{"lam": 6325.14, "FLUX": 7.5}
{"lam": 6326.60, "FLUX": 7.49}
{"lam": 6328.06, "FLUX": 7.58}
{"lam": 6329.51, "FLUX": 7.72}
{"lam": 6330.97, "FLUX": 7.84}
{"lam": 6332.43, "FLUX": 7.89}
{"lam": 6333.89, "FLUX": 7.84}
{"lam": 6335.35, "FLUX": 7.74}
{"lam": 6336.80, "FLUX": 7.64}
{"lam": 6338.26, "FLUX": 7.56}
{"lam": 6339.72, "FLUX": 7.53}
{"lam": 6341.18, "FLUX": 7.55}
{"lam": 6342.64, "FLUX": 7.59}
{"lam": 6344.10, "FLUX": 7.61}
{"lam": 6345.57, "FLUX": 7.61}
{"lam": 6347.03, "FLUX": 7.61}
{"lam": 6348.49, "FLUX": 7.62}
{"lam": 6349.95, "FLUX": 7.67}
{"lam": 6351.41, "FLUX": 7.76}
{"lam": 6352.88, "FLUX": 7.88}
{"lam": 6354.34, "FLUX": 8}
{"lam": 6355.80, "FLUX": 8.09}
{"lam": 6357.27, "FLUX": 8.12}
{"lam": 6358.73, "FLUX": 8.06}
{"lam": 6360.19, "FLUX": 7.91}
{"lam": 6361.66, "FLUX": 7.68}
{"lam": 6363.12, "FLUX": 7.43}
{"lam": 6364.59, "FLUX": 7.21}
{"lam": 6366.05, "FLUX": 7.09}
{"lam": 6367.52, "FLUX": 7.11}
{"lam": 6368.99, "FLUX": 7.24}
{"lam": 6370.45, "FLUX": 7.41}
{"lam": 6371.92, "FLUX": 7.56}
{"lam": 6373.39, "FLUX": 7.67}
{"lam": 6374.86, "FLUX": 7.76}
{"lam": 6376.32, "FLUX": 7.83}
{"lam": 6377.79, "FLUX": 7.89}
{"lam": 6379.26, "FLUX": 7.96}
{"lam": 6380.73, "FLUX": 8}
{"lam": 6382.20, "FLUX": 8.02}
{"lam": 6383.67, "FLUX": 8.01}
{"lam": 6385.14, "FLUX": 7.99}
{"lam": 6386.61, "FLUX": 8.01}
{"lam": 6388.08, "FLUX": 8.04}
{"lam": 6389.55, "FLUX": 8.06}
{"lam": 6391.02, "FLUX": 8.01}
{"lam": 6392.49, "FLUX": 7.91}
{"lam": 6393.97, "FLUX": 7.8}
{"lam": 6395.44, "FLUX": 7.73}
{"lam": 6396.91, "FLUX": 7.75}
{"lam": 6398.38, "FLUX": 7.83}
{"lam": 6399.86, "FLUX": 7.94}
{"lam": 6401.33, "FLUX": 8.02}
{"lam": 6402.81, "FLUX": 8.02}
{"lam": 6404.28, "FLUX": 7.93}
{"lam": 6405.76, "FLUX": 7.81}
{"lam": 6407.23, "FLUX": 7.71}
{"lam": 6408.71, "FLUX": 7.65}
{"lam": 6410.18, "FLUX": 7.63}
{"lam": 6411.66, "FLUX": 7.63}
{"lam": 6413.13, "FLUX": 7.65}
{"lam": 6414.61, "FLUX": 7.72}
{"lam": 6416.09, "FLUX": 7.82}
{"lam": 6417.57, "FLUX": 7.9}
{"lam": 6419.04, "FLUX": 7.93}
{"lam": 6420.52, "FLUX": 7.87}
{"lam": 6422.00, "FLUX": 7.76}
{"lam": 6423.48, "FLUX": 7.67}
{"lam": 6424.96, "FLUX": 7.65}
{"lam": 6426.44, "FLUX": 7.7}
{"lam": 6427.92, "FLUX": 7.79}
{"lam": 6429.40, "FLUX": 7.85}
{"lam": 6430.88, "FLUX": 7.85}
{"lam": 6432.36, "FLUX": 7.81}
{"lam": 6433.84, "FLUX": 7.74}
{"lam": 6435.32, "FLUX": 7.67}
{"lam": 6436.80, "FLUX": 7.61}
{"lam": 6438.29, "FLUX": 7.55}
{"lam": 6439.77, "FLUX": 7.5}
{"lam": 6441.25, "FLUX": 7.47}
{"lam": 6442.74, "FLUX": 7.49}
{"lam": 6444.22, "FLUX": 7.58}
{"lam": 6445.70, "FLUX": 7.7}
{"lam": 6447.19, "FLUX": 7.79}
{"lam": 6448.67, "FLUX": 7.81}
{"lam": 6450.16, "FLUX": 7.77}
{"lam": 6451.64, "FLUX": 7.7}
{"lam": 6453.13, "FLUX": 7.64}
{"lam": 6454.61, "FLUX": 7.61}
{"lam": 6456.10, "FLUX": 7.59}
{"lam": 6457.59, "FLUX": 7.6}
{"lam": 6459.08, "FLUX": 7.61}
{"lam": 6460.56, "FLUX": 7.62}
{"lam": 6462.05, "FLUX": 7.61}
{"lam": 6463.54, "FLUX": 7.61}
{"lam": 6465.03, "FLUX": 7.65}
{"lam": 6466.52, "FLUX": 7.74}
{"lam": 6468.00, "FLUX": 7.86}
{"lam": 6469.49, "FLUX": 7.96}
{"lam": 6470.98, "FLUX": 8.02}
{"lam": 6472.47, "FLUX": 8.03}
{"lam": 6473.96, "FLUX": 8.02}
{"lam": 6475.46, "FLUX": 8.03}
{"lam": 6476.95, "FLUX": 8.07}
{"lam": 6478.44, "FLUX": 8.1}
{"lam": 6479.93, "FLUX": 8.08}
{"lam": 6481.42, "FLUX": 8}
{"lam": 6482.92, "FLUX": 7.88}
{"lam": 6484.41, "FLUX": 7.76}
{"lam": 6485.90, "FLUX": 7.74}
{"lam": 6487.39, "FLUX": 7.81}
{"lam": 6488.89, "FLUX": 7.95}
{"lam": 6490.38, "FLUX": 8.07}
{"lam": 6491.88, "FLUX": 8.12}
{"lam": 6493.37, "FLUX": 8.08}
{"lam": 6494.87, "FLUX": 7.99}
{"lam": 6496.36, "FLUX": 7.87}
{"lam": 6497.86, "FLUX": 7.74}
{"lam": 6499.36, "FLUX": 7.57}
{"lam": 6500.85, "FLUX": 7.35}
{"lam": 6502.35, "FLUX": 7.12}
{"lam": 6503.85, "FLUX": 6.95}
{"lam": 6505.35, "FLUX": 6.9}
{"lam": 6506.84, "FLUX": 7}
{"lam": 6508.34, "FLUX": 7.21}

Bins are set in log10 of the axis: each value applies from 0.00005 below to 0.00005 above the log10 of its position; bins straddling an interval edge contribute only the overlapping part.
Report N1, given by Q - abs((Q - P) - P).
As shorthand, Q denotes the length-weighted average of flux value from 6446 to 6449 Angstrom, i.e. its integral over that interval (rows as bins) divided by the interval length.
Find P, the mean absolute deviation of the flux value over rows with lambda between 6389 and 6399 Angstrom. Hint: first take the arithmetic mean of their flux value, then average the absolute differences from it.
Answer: 0.21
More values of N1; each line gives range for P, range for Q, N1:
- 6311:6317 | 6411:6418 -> 0.08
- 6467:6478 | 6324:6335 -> 0.10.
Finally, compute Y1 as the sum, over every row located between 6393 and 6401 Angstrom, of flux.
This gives 39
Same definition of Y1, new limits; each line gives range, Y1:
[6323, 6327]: 23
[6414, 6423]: 47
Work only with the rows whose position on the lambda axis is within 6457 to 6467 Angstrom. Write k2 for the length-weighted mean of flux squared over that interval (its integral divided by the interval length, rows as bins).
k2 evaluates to 58.2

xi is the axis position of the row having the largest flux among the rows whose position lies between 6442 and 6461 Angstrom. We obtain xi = 6448.67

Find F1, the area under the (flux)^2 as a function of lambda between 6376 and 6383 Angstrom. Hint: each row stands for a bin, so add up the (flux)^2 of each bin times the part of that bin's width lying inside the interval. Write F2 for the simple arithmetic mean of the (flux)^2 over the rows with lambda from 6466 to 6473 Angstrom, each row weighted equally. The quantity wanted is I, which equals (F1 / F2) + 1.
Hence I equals 8.0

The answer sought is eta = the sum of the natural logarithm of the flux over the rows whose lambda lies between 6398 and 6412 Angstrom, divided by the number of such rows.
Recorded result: 2.06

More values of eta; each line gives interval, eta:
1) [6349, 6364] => 2.06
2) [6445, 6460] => 2.04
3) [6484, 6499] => 2.07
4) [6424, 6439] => 2.04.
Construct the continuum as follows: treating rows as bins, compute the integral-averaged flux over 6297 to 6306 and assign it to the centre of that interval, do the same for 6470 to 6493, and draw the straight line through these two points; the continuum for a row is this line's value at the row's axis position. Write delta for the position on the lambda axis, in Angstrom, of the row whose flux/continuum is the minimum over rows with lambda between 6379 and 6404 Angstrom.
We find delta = 6395.44 Angstrom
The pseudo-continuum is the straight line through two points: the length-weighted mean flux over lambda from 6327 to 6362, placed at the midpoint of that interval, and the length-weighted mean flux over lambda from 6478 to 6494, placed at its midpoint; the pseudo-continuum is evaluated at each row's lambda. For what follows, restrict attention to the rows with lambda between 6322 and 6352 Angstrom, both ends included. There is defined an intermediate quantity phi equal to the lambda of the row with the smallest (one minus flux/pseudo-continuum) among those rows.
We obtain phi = 6332.43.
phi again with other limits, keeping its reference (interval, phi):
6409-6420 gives 6419.04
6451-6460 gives 6451.64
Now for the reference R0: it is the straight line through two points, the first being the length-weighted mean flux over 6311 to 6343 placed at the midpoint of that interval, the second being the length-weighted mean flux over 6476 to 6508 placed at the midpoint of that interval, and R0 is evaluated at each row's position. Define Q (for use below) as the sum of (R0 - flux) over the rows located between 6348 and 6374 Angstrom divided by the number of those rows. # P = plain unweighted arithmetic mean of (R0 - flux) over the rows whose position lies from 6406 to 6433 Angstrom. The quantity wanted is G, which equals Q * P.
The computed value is 0.001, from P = 0.01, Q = 0.16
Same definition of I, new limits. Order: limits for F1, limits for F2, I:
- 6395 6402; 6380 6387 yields 7.7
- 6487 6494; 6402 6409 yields 8.3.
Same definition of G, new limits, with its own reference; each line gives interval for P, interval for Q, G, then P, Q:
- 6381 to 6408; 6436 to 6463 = -0.017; -0.15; 0.12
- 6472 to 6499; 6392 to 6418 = 0.008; -0.24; -0.03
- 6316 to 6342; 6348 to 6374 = 0.010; 0.07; 0.16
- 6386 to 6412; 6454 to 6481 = 0.008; -0.09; -0.09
